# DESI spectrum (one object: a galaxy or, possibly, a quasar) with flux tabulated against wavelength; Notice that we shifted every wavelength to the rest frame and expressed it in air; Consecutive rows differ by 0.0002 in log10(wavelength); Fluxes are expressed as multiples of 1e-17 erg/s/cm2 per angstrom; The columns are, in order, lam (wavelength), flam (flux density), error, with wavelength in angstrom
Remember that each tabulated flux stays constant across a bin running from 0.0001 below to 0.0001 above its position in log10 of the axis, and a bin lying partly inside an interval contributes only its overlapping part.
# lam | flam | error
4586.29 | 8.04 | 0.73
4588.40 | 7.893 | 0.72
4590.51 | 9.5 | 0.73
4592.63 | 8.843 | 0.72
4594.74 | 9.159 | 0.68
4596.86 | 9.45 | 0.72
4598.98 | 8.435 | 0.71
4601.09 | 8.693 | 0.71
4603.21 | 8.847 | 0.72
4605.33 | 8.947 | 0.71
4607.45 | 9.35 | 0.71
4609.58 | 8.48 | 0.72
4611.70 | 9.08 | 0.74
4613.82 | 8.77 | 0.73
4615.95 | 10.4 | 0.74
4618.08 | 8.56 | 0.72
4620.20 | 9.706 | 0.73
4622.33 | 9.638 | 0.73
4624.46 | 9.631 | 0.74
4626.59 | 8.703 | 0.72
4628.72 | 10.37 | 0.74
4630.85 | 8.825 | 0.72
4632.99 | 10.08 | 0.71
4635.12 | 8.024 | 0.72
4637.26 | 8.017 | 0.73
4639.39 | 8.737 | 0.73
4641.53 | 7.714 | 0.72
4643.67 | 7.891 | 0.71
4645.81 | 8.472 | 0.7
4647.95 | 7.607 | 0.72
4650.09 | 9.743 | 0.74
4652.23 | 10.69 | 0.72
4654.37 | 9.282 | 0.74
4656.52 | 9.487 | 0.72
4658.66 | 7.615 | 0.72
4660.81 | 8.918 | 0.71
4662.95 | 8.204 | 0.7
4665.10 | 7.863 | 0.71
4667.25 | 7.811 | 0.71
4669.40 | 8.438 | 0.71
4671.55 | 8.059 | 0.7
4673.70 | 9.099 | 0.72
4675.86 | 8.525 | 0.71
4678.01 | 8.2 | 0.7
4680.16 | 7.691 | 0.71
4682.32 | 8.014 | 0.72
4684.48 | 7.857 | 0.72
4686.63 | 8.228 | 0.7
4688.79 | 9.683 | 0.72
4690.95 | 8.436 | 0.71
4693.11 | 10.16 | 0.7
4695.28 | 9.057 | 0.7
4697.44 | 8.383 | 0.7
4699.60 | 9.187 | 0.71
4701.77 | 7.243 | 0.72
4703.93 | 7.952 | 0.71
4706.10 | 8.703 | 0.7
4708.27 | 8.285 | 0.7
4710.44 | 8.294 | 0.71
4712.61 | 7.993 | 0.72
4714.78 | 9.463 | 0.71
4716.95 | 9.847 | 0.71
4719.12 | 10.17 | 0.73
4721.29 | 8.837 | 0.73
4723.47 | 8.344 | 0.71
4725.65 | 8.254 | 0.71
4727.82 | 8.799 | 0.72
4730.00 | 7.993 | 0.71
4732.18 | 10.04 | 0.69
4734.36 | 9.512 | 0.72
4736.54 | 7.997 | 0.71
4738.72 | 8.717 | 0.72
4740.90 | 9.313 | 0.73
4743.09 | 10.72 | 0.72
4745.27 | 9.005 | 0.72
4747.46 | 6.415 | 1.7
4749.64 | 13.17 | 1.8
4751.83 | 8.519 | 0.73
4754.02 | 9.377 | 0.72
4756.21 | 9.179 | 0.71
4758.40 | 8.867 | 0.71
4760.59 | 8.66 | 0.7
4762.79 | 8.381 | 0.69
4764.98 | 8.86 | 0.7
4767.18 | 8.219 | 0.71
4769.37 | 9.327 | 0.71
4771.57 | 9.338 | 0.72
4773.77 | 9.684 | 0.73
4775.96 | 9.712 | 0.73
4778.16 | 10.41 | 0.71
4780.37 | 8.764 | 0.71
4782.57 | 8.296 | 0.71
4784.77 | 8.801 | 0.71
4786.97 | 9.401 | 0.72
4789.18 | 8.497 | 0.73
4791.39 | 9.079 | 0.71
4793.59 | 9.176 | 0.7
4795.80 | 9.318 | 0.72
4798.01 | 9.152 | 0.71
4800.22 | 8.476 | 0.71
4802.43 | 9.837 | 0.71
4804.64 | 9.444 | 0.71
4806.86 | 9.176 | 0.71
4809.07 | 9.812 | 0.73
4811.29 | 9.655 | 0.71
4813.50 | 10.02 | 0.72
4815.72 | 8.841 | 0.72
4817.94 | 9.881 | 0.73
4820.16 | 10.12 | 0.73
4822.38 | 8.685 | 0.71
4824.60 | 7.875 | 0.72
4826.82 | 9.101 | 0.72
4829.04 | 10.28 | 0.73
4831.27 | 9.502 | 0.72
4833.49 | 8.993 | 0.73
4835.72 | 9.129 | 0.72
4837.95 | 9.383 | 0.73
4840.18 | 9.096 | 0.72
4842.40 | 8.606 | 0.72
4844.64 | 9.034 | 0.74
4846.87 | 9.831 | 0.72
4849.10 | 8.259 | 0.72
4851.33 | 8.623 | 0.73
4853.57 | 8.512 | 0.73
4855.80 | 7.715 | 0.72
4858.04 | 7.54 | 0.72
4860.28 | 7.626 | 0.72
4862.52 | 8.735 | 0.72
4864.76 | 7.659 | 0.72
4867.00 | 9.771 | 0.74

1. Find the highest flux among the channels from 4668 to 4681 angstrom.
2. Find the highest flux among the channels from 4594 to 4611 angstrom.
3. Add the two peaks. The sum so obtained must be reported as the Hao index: 18.5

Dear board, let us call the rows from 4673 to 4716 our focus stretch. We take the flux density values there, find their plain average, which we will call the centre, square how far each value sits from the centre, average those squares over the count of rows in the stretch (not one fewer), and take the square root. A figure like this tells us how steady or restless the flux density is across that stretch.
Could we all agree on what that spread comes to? 0.7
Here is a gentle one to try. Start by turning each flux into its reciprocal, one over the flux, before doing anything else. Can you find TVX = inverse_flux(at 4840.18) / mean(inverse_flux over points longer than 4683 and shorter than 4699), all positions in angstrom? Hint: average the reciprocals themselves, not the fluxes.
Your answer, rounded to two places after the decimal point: 0.96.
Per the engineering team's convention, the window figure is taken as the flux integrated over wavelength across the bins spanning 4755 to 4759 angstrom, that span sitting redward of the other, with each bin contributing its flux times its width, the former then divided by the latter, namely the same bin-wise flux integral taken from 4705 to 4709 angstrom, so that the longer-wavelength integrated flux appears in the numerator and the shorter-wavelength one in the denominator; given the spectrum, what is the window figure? 1.07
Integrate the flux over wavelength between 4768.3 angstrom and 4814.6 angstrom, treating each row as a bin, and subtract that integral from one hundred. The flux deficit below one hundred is -331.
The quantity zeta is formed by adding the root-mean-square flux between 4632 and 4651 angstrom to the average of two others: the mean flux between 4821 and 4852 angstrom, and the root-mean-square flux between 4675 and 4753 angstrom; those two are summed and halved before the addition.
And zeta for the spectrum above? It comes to 17.5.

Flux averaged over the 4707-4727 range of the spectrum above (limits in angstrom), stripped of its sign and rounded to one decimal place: 8.8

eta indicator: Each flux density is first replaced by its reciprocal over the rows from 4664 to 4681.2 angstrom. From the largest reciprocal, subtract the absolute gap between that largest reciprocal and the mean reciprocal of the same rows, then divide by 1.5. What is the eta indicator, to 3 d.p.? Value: 0.081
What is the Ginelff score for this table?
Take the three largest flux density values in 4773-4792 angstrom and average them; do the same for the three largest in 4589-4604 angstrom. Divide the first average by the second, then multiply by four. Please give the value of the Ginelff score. 4.24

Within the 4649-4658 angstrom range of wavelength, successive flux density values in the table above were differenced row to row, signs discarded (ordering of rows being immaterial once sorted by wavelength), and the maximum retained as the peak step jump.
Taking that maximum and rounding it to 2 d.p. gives 1.41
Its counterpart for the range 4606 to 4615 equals 0.87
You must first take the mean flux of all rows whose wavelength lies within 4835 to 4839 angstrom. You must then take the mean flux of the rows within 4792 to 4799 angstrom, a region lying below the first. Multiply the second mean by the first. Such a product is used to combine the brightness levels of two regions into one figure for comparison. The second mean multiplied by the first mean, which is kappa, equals 85.3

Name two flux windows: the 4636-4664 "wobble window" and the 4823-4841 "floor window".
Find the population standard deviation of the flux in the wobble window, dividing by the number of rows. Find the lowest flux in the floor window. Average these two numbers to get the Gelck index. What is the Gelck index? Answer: 4.39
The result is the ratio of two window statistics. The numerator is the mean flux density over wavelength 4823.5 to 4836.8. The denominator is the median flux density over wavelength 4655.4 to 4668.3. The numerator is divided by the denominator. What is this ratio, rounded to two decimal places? 1.14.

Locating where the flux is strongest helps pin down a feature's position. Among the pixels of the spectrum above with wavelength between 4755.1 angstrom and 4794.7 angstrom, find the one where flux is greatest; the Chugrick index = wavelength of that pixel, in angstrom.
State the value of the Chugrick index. 4778.16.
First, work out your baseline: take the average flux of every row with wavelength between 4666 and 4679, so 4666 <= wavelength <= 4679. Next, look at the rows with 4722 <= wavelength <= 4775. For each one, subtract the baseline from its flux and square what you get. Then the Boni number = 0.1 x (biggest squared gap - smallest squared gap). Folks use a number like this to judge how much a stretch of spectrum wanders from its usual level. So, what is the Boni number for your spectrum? 2.3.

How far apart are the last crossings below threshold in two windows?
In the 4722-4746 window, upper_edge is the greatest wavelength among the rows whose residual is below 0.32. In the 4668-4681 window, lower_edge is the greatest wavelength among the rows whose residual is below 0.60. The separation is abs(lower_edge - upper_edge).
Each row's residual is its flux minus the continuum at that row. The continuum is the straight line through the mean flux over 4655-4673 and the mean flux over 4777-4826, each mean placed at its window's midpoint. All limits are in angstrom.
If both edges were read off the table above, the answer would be 65.1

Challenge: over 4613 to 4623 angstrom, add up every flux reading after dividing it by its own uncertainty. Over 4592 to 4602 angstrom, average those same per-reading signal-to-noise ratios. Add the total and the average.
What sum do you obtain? 77.1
